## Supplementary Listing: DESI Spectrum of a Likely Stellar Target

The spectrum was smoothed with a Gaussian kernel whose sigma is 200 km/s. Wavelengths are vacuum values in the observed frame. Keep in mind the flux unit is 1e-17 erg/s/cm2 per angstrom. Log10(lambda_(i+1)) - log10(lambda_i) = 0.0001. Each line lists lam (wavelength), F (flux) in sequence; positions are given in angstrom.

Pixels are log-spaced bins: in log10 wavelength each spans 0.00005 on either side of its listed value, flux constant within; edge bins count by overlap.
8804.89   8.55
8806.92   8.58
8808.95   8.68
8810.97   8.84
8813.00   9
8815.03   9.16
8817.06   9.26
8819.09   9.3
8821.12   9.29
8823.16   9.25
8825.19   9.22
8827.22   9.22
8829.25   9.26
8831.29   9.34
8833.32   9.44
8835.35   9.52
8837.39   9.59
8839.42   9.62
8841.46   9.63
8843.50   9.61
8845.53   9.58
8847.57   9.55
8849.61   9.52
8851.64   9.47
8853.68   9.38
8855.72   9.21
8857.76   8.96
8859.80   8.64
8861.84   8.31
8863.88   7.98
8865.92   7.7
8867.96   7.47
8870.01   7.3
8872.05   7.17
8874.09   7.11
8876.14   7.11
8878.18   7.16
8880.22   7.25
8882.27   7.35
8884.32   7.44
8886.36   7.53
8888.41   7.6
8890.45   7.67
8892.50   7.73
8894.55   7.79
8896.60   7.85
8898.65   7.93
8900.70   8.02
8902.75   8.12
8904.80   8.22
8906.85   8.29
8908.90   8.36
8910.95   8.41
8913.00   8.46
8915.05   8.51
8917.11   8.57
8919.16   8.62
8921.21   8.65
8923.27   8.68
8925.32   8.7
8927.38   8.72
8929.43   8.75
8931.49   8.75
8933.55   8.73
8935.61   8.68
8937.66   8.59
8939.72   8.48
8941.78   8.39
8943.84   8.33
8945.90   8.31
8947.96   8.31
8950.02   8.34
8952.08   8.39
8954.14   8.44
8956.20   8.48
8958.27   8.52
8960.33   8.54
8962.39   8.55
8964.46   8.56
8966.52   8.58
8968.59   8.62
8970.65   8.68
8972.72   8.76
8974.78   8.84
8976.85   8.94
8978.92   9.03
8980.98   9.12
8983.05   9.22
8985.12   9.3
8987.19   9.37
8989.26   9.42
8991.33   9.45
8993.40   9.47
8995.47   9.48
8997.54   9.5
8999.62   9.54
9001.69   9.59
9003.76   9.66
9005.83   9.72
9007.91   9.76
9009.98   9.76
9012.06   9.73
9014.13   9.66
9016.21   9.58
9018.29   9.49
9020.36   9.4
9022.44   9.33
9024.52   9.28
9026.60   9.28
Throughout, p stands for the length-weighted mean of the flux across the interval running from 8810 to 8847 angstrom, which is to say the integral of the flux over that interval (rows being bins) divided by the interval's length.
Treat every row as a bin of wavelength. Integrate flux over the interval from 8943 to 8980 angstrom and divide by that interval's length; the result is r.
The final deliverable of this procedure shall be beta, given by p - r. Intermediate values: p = 9.34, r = 8.6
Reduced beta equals 0.8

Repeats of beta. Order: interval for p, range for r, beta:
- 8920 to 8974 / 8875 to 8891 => 1.2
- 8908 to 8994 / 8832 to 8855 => -0.8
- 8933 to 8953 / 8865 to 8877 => 1.1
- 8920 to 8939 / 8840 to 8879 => 0.2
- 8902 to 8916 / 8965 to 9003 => -0.8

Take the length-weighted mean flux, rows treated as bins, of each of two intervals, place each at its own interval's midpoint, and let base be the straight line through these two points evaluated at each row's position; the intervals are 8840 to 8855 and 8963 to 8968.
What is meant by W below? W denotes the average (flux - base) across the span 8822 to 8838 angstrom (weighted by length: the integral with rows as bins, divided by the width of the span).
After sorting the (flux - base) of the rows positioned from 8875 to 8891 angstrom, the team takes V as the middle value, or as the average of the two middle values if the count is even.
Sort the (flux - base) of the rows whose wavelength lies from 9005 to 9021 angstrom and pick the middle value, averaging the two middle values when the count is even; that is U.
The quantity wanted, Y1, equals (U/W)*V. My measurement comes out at 8.5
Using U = 1.5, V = -1.8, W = -0.32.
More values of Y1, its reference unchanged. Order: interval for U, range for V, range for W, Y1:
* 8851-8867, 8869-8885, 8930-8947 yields -5.4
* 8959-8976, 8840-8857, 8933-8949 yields 0.0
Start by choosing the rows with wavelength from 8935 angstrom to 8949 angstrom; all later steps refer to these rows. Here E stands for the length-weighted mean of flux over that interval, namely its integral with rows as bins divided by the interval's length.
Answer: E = 8.4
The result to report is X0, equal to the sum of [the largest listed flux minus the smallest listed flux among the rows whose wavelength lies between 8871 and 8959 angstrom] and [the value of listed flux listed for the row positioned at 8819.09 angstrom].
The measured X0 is 10.9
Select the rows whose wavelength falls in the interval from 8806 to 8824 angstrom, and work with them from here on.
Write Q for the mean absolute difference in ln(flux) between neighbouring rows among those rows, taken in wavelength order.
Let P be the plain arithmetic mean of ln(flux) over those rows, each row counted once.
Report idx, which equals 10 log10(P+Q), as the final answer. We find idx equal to 3.45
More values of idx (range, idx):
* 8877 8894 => 3.06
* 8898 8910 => 3.24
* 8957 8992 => 3.41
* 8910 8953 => 3.32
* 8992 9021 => 3.55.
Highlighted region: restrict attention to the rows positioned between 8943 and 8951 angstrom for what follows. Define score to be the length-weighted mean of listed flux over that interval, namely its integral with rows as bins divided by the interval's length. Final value 8.3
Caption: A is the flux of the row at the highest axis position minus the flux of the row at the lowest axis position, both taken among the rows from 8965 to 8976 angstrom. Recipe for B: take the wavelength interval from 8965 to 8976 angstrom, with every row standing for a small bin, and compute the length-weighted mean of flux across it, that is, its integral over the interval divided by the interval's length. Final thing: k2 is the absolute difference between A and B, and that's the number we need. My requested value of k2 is 8.4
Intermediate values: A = 0.26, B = 8.70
